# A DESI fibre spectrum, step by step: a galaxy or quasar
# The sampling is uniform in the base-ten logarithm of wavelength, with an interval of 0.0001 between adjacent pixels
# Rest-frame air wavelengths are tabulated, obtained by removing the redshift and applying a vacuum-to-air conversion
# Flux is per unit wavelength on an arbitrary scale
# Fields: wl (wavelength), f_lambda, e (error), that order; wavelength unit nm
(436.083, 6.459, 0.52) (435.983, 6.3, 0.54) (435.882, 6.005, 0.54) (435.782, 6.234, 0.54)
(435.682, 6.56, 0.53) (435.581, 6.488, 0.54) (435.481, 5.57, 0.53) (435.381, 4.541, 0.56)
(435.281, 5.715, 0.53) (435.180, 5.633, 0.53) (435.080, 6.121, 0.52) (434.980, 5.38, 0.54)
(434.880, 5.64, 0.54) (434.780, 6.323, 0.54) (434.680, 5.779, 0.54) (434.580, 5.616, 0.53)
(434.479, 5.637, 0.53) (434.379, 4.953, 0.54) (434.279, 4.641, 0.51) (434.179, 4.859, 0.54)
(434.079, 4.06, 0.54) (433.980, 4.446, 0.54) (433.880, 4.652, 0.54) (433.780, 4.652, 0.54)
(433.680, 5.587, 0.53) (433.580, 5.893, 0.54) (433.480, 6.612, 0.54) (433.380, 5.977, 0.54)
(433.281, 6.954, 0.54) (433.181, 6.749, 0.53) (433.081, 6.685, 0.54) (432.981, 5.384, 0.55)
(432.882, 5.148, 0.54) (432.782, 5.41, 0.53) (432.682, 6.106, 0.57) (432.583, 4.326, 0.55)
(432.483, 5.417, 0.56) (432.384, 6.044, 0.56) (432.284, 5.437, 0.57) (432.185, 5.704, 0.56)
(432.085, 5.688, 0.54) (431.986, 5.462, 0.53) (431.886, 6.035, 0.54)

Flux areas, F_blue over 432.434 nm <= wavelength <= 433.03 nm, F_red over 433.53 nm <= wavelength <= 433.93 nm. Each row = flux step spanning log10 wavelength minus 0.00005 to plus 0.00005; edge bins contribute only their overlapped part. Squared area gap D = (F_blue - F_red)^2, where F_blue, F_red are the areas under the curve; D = 1.2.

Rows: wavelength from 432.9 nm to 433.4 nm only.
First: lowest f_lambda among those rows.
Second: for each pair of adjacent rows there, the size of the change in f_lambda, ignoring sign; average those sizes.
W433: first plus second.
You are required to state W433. 6.0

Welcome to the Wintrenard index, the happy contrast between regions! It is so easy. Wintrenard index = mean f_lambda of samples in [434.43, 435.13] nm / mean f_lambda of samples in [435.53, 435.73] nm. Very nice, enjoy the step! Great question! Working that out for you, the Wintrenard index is 0.89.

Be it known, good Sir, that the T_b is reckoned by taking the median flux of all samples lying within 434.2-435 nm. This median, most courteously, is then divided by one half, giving 11.3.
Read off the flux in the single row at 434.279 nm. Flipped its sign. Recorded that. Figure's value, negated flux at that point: -4.6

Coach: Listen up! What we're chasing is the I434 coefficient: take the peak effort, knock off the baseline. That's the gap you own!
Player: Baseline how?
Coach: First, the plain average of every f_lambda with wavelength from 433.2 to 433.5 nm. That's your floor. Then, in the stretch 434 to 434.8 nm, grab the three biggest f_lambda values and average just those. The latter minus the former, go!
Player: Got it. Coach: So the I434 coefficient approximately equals -0.6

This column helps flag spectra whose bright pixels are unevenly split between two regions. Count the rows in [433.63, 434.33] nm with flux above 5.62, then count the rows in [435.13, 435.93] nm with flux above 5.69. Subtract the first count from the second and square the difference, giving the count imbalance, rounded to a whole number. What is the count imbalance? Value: 25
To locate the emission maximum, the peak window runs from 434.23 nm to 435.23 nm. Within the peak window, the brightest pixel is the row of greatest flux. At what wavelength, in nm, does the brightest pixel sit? 434.780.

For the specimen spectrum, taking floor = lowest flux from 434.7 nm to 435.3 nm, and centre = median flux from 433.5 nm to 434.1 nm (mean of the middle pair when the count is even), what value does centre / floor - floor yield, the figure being -4.5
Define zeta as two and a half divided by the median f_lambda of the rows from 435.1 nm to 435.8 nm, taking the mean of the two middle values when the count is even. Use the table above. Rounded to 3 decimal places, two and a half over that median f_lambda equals 0.437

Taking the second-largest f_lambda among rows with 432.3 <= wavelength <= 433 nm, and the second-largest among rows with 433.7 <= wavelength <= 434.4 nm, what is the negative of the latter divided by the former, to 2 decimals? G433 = -0.80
